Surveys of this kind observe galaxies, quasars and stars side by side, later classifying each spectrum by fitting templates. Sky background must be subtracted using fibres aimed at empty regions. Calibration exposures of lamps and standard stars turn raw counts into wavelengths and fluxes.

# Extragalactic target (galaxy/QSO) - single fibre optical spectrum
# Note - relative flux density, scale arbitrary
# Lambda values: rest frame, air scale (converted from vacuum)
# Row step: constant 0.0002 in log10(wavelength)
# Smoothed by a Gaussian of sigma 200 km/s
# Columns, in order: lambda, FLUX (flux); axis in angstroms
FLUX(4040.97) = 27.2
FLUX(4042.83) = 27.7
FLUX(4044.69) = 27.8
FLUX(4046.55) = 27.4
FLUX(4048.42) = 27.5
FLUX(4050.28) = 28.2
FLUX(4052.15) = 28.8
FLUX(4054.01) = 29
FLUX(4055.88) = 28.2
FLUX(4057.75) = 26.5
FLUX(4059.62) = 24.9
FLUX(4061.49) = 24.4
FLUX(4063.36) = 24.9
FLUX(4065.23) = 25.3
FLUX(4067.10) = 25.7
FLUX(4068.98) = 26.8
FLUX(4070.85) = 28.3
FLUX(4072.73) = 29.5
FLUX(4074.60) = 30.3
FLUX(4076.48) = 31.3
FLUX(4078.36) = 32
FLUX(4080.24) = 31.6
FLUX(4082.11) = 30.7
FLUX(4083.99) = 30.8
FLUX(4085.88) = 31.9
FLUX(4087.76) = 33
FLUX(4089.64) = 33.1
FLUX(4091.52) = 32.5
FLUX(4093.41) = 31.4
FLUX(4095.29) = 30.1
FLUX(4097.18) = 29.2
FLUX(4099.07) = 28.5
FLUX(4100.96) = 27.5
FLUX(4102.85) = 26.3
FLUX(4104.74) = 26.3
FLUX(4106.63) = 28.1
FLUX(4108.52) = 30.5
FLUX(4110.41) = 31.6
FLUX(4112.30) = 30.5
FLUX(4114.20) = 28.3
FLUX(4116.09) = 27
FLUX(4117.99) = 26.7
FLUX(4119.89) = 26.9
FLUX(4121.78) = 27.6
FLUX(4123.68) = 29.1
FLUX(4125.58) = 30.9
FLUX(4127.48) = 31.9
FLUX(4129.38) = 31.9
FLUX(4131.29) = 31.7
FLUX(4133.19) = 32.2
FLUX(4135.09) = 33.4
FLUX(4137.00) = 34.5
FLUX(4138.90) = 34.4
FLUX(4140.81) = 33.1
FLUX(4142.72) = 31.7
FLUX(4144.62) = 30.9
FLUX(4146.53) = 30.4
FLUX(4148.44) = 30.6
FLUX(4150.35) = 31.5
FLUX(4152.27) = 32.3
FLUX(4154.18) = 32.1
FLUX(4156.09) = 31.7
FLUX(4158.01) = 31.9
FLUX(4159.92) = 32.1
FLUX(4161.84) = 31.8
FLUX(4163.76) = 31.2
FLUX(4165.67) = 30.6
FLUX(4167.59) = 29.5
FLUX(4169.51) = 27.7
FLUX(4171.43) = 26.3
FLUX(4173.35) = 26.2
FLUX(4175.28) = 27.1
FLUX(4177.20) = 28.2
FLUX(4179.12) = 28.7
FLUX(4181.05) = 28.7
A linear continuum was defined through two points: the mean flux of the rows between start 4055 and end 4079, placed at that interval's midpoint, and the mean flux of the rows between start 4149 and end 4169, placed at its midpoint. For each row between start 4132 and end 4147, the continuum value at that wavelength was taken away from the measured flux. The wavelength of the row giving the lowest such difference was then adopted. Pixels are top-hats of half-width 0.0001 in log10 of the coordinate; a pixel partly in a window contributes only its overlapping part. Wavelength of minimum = 4146.53 angstroms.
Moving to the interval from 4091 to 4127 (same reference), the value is 4117.99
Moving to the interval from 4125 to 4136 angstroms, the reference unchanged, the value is 4125.58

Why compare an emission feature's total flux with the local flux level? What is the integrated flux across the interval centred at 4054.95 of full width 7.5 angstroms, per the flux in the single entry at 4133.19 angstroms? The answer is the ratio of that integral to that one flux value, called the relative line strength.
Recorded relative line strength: 6.5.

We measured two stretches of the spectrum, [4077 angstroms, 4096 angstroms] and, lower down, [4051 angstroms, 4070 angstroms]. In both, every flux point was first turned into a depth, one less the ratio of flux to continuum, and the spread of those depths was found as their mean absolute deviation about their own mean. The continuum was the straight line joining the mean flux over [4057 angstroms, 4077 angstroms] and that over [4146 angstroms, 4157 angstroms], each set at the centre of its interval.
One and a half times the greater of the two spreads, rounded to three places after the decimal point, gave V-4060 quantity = 0.089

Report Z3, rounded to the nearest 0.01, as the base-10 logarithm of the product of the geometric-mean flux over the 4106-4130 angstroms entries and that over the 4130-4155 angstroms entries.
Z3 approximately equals 2.97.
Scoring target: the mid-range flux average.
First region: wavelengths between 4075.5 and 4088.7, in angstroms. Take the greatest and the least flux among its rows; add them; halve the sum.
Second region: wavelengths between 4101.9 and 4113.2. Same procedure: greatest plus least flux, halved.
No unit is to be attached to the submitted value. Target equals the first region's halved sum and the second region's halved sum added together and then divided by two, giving 30.4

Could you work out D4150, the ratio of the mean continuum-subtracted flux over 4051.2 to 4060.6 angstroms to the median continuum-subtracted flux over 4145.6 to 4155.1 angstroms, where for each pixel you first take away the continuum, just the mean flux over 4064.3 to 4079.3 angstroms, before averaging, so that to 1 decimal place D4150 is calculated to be -0.4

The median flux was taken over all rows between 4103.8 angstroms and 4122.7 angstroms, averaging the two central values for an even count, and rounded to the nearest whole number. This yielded 28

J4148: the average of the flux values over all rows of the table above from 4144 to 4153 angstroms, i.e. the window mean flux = 31.1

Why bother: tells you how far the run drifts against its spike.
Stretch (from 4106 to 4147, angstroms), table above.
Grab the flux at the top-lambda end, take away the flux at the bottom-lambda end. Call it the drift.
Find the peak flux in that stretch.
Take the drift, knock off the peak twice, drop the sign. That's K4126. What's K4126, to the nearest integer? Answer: 67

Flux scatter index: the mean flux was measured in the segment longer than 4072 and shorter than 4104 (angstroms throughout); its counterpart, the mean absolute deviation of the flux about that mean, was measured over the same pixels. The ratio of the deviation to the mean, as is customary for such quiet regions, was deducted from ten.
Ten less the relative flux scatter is 9.95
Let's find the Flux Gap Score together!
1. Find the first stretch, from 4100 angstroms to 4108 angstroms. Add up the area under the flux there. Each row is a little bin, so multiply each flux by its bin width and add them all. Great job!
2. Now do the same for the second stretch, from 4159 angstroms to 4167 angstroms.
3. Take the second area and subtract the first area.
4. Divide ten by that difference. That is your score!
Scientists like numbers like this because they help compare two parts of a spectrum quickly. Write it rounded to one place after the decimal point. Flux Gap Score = 0.3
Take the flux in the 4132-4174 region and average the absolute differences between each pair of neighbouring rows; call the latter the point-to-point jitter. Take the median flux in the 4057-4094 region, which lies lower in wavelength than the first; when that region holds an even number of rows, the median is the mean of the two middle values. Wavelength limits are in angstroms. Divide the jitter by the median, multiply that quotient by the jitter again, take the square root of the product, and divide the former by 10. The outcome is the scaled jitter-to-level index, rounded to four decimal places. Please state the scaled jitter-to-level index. 0.0131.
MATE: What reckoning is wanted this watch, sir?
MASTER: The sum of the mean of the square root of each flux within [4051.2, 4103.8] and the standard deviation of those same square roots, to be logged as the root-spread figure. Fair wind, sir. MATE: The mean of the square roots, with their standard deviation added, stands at 5.63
